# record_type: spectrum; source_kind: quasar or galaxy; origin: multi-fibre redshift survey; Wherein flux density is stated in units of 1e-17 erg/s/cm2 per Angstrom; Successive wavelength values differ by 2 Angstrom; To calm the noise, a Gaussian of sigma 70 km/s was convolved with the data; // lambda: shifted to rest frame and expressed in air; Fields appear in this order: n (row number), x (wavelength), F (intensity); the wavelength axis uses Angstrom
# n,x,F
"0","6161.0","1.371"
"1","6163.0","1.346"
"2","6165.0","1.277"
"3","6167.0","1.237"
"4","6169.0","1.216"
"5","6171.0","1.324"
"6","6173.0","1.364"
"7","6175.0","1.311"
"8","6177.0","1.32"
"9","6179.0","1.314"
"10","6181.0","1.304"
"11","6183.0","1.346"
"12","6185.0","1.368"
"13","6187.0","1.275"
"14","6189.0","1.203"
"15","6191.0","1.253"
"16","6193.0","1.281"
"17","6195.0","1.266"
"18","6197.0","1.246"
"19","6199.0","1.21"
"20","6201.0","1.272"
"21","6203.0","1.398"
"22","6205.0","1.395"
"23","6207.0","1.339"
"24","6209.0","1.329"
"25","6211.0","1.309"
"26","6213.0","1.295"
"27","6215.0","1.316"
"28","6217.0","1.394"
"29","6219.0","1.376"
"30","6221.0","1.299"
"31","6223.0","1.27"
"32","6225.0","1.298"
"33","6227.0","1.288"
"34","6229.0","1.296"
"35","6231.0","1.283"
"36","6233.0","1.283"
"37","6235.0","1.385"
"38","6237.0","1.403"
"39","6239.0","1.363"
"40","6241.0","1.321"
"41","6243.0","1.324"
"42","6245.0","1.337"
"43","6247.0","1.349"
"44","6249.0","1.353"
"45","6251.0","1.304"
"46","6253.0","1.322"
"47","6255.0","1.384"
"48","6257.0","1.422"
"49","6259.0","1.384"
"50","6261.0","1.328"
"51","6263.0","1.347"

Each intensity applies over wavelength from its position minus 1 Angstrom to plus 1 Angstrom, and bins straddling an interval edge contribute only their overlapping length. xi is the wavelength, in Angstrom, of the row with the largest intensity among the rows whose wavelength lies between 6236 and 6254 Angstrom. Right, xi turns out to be 6237.0 Angstrom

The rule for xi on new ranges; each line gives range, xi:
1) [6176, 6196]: 6185.0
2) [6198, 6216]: 6203.0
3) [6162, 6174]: 6173.0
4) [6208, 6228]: 6217.0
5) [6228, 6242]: 6237.0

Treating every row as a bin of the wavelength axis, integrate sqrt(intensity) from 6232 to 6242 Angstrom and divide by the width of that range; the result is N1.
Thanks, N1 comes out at 1.16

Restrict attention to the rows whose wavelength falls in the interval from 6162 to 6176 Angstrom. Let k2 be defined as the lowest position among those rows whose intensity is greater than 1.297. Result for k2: 6163.0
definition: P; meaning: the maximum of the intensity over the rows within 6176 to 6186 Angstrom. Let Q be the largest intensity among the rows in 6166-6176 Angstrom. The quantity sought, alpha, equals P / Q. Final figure 1.00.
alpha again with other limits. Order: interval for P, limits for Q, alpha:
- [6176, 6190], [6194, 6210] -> 0.98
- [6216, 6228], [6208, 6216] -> 1.05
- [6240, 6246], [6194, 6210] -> 0.96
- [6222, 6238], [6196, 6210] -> 1.00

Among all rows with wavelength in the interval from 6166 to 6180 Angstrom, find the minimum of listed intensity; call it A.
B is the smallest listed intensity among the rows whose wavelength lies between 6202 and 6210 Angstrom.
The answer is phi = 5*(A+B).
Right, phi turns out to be 12.7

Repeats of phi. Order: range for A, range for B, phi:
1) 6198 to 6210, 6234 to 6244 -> 12.7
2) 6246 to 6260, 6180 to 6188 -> 12.9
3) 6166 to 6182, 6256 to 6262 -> 12.7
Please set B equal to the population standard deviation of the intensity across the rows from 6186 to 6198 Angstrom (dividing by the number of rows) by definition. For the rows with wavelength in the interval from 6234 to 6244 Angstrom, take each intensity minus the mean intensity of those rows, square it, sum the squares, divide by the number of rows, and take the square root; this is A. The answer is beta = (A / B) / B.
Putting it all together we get 49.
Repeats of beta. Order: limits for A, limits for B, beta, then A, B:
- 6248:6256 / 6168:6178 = 13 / 0.031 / 0.049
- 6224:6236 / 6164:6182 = 19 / 0.036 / 0.043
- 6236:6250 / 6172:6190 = 11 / 0.026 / 0.048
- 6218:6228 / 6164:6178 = 16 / 0.036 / 0.048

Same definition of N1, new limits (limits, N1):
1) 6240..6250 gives 1.16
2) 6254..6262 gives 1.17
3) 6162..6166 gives 1.15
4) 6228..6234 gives 1.13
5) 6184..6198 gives 1.13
